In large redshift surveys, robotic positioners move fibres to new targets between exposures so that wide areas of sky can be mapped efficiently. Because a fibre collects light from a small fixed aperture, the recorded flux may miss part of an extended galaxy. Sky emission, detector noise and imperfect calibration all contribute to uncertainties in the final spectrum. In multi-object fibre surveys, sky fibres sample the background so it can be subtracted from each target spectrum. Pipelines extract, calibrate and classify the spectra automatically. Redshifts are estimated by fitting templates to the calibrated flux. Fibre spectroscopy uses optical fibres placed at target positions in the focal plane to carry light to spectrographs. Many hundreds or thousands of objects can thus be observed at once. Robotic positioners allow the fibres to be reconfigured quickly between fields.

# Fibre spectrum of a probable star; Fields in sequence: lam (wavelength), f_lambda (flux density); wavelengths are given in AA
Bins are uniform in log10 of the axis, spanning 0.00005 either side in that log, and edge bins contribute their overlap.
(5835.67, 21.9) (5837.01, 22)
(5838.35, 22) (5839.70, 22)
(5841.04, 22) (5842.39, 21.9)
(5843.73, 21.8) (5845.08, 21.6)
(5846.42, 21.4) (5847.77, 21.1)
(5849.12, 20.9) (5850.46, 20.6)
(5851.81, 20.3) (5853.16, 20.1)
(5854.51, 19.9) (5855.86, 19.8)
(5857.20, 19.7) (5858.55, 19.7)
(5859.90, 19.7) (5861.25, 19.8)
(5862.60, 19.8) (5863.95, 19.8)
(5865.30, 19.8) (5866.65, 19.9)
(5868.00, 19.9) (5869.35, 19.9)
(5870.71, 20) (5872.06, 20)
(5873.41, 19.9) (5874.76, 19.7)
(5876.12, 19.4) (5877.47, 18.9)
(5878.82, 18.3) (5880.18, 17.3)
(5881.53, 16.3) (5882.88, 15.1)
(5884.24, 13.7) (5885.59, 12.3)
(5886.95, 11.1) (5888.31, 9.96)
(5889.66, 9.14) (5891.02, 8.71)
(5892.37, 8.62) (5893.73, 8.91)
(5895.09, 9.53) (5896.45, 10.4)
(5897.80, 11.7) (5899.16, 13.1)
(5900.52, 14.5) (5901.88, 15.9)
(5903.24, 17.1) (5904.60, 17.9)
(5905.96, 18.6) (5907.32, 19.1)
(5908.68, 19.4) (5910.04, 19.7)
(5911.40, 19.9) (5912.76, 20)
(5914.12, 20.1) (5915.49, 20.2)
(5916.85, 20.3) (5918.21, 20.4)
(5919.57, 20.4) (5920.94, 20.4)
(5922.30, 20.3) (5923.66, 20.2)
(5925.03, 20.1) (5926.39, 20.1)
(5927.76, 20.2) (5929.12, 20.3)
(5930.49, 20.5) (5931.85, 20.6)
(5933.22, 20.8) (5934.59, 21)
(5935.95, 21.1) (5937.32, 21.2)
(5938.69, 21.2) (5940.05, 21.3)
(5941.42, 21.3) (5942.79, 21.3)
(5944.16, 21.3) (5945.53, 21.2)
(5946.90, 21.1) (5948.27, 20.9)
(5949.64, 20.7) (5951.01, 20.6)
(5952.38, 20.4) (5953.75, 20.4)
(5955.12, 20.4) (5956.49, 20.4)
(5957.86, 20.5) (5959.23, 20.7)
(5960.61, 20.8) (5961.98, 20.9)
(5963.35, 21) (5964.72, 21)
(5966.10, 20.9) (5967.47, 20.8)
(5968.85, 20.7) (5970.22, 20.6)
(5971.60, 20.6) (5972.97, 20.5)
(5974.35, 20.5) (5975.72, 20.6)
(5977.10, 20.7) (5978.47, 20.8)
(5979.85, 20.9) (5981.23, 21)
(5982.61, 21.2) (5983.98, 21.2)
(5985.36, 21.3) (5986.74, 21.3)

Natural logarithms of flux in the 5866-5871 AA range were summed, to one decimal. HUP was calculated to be 12.0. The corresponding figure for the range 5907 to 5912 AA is 11.9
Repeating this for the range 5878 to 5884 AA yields 11.3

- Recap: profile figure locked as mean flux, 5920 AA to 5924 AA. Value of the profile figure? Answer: 20.3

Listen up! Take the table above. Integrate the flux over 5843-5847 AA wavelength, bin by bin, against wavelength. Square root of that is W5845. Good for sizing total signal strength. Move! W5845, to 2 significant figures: 9.3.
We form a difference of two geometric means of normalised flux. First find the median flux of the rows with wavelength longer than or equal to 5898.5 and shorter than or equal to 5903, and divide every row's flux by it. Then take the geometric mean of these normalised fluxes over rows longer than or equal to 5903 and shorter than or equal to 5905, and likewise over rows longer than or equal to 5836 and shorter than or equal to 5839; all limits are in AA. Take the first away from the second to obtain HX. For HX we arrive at 0.31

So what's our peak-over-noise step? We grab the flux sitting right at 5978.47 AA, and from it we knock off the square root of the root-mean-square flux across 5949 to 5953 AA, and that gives 16.3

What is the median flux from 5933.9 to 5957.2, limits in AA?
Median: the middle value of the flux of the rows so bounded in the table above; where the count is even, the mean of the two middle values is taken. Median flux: 21.1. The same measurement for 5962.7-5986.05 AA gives 20.8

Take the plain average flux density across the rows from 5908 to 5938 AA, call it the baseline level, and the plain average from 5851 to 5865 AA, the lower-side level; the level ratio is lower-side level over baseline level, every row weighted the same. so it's 0.977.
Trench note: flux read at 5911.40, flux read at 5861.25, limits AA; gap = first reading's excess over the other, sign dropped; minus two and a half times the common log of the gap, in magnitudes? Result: 2.5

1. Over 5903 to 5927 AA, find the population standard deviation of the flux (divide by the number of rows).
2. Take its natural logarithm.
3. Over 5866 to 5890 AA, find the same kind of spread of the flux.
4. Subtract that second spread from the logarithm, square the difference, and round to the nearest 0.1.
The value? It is 14.7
